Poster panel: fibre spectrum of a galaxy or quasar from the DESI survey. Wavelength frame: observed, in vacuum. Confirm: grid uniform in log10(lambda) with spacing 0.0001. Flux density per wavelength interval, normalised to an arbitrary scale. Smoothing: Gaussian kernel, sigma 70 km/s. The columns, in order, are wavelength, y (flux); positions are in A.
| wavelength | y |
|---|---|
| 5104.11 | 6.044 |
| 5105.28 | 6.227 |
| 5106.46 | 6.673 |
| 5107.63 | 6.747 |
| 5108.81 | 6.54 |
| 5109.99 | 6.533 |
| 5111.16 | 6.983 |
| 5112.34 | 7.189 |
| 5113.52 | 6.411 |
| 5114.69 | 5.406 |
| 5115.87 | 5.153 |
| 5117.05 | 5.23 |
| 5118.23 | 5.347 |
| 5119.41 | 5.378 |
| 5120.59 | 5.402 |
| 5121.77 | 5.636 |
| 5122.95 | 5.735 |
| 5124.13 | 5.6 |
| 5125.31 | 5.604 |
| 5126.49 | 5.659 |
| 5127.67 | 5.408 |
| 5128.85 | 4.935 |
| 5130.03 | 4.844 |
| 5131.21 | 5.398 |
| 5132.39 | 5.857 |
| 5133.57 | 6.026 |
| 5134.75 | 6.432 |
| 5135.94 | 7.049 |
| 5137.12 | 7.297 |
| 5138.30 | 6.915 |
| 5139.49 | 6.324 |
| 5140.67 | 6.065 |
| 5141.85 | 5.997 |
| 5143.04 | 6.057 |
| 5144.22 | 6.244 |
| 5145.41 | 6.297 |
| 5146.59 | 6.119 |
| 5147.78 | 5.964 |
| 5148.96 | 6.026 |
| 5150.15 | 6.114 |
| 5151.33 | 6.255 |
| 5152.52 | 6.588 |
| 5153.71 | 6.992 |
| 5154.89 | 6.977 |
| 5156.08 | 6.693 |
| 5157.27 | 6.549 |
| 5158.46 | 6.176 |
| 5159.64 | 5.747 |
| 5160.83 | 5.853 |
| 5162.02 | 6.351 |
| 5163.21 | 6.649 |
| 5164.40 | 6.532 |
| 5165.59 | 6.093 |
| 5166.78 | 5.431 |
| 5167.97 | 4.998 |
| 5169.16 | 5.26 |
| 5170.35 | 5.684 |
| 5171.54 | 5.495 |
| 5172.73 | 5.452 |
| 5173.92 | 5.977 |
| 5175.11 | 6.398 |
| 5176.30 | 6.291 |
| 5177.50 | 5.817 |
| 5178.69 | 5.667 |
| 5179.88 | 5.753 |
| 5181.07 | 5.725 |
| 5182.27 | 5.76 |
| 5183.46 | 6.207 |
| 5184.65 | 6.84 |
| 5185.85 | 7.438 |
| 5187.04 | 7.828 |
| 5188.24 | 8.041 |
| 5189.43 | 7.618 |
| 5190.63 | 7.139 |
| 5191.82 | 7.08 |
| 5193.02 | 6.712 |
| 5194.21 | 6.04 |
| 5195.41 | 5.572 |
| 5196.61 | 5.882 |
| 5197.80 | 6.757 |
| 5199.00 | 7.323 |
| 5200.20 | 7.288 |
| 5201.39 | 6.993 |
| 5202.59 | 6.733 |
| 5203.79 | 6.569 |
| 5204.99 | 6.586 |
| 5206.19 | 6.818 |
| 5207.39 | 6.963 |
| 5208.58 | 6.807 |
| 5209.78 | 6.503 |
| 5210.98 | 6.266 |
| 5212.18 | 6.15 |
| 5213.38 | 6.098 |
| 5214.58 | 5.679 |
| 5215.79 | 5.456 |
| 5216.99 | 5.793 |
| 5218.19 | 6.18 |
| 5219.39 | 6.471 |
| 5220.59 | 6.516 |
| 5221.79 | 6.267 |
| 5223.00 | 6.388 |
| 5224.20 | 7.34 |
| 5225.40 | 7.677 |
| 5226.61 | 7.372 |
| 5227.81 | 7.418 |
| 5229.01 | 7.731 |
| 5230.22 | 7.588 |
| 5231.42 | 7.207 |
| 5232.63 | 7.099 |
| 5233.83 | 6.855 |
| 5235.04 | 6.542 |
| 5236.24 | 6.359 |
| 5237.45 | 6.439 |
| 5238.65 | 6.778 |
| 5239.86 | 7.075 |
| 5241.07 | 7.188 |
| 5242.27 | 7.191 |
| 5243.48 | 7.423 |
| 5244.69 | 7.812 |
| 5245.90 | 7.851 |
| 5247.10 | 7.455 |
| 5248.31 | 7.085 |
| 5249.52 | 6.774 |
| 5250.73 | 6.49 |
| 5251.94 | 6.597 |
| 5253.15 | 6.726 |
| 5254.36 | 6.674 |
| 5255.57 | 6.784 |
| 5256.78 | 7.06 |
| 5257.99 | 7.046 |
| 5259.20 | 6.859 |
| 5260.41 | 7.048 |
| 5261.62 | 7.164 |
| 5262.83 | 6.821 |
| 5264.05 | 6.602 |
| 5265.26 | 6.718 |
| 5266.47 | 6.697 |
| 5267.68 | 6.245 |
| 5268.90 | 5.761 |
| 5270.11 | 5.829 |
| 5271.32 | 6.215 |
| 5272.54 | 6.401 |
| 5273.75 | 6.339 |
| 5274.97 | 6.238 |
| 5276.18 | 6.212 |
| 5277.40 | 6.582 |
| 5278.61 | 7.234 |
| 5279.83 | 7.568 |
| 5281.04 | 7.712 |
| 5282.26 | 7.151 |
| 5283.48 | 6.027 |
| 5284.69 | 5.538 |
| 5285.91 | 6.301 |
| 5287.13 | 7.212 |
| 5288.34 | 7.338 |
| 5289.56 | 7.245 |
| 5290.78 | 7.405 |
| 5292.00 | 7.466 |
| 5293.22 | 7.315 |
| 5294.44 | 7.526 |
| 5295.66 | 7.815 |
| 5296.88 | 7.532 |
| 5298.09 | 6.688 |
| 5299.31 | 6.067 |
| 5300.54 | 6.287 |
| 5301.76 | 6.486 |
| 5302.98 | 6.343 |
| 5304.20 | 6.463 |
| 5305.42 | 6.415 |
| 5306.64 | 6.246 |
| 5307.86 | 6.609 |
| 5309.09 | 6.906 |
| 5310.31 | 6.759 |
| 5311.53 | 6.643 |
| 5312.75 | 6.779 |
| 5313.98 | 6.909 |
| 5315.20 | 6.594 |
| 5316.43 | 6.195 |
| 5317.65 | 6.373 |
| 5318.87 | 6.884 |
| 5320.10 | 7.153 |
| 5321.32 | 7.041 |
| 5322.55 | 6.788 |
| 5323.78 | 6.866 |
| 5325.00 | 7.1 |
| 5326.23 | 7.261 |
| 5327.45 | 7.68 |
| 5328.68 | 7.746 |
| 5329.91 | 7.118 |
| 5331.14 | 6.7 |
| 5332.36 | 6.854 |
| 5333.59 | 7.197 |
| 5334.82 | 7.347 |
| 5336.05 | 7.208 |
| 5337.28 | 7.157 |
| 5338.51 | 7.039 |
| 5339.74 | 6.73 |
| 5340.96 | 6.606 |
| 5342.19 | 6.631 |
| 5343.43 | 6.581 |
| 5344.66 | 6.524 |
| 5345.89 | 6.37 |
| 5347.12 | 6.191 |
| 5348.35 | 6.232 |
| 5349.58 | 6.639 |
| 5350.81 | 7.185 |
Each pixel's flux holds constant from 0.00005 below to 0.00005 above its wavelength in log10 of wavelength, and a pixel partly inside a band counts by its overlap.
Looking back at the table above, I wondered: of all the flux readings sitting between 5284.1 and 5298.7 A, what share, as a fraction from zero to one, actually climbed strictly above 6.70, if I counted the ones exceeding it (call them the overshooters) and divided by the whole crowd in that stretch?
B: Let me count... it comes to 0.75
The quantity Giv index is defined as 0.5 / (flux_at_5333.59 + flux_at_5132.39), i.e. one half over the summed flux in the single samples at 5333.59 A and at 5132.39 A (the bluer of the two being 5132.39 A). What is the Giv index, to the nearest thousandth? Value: 0.038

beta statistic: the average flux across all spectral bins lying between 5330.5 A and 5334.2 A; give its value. 6.92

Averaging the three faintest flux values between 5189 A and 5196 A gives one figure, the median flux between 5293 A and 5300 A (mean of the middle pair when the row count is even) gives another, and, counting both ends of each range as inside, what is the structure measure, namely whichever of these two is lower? 6.11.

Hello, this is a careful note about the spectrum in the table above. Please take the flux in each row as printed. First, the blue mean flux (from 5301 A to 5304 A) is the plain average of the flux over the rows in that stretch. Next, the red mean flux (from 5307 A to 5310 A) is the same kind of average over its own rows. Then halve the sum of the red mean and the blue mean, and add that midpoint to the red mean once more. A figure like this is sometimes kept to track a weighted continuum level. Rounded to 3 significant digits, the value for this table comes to 13.3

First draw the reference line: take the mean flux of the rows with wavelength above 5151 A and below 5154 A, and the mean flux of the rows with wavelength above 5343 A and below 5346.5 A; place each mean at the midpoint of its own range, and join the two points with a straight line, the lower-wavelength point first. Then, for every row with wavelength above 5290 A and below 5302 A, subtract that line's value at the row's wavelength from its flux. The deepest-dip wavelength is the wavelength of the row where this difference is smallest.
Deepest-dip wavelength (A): 5299.31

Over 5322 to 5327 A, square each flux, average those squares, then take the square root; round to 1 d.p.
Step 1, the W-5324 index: 7.0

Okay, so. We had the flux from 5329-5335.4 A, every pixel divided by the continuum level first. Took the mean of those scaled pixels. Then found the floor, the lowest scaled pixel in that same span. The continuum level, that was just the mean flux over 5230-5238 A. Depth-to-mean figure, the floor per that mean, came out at 0.95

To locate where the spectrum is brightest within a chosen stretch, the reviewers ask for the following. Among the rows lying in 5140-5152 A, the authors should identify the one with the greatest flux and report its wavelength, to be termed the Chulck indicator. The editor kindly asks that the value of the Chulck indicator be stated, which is 5145.41 A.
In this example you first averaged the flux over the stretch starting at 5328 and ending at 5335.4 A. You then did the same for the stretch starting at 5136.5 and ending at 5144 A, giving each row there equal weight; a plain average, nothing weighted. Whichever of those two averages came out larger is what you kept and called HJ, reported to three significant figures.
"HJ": 7.16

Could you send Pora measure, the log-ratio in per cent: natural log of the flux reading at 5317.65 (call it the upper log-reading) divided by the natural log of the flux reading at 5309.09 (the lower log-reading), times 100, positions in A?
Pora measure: 96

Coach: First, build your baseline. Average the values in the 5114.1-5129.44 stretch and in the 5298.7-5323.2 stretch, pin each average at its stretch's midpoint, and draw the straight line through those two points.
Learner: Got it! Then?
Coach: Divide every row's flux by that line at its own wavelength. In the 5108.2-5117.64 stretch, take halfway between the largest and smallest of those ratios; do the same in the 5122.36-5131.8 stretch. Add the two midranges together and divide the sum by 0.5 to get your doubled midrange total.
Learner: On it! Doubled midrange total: 4.24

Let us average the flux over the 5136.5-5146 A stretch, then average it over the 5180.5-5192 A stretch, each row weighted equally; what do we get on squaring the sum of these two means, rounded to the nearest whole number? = 179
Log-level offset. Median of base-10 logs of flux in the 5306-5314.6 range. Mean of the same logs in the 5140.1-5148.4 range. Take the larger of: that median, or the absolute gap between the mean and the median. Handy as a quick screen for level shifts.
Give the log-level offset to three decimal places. 0.830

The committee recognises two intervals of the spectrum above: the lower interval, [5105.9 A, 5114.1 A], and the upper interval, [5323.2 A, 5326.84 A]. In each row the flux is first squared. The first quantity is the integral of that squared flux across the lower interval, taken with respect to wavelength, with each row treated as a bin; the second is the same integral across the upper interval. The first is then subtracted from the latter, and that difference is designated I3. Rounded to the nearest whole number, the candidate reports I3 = -189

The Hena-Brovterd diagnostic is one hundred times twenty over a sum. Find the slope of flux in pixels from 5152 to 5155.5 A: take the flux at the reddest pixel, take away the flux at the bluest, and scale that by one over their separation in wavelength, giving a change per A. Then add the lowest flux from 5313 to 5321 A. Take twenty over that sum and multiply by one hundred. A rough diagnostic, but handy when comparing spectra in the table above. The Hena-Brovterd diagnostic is 315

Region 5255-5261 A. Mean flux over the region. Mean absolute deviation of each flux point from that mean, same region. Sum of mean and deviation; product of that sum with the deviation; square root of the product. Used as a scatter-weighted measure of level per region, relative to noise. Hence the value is 0.88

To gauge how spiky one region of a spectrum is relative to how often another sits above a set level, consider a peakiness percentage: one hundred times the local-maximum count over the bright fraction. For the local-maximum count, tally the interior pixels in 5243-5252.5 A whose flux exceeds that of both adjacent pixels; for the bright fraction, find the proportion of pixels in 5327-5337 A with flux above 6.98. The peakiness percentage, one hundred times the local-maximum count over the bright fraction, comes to 133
